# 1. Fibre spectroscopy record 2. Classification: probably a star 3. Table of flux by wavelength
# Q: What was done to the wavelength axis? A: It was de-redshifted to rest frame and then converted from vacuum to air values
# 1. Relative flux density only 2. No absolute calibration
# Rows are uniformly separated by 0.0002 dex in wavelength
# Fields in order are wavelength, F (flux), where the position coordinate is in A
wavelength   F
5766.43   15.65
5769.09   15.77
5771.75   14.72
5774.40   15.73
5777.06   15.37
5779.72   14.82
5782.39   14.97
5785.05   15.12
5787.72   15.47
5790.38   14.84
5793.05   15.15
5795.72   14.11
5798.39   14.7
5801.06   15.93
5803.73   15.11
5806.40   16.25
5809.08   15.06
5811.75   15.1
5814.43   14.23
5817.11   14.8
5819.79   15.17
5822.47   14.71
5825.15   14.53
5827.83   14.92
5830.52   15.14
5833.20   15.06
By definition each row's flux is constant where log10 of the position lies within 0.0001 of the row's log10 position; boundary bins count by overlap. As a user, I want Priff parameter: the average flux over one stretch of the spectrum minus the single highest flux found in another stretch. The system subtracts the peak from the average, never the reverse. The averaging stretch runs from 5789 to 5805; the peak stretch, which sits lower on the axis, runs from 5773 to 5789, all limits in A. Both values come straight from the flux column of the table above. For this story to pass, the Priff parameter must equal -0.8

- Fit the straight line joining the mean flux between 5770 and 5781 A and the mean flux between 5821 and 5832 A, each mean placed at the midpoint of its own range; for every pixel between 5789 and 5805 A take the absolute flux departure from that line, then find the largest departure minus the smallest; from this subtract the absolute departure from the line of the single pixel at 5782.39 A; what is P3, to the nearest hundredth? 0.69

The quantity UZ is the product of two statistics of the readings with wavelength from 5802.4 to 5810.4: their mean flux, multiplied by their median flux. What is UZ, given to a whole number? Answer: 234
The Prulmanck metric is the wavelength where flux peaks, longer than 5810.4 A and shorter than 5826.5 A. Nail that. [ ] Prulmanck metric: 5819.79 A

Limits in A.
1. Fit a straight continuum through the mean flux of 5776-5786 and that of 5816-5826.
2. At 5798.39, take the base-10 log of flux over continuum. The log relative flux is -0.007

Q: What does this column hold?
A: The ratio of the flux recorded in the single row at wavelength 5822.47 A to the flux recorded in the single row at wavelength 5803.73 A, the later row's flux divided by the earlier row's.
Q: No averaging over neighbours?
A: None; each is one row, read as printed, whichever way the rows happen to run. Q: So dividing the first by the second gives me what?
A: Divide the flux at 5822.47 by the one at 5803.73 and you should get 0.97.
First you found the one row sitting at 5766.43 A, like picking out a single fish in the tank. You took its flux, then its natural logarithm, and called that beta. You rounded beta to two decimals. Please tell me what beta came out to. 2.75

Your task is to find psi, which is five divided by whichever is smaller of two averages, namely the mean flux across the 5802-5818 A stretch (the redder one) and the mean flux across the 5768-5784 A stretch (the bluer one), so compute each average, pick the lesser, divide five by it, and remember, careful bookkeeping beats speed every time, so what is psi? 0.331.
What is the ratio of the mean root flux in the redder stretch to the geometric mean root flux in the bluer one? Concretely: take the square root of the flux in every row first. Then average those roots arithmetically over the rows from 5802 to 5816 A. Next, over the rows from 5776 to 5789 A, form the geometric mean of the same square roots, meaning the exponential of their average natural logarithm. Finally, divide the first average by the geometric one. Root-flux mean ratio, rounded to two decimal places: 1.00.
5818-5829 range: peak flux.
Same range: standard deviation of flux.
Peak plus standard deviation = 15.4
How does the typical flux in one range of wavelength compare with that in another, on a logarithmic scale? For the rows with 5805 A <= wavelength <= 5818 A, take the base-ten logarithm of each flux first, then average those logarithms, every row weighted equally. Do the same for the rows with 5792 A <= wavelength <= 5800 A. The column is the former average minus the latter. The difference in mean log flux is 0.012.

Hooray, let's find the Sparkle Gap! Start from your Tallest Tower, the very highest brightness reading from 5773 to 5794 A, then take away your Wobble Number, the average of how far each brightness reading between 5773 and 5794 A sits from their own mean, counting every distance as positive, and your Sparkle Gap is 15.5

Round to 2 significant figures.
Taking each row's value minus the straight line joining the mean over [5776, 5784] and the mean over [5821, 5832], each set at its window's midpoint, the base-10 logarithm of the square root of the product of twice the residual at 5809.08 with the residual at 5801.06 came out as -0.27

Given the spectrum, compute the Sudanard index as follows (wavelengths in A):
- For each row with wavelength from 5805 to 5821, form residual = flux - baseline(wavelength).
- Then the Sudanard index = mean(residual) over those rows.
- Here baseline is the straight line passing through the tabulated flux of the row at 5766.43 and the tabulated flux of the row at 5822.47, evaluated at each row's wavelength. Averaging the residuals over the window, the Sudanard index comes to 0.23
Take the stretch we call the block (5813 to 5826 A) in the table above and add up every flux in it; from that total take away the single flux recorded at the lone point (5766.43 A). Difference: 57.8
